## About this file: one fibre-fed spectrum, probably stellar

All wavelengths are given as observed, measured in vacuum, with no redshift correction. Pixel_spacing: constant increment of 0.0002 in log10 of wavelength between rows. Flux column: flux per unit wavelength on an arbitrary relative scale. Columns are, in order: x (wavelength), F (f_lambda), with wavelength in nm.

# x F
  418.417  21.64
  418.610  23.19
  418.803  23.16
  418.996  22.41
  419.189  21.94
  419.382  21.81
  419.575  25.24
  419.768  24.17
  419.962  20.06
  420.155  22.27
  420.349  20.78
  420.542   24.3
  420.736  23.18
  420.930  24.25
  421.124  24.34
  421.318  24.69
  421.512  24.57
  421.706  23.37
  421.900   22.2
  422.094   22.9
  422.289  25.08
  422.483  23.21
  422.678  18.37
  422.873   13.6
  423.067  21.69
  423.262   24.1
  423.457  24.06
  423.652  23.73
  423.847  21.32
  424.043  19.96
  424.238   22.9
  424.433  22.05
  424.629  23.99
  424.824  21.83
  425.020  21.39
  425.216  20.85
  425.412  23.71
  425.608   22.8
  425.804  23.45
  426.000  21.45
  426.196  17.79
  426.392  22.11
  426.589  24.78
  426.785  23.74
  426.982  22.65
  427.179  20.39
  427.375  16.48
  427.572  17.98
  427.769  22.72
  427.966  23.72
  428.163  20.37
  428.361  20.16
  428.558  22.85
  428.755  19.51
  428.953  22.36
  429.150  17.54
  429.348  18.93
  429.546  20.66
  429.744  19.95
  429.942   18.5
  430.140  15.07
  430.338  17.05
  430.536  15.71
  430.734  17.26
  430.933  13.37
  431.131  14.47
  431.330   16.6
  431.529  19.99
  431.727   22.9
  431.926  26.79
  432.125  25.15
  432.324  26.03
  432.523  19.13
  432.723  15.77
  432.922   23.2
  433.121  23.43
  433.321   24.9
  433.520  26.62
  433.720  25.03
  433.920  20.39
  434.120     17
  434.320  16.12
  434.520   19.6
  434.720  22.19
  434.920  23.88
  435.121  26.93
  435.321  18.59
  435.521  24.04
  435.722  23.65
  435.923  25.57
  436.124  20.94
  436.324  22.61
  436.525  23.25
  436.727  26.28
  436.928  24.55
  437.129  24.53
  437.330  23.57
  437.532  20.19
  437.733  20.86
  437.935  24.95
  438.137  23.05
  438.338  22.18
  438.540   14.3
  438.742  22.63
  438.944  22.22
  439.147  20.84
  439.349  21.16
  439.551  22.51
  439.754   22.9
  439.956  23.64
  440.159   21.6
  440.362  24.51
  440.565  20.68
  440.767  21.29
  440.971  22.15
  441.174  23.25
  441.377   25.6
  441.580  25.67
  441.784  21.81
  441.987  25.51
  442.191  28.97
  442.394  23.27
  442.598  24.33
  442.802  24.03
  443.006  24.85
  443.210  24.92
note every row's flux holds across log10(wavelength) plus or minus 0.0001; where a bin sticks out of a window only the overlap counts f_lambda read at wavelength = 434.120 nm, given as 17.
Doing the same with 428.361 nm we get 20.16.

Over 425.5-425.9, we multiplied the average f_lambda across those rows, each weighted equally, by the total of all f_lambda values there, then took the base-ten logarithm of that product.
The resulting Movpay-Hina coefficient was 3.0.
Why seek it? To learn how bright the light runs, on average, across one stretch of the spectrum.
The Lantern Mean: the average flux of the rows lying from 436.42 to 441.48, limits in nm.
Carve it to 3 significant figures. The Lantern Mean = 22.5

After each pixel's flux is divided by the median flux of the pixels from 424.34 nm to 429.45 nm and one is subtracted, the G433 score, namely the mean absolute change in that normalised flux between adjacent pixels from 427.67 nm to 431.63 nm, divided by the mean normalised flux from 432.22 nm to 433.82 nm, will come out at 2.1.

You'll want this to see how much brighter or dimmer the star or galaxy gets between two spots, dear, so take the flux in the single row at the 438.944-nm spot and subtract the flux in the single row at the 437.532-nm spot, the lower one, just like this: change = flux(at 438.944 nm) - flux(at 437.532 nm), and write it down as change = 2.0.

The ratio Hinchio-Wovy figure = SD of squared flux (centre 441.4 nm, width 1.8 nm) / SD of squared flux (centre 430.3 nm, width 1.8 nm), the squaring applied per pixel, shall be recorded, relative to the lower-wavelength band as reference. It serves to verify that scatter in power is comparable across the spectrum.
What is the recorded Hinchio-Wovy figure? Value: 1.58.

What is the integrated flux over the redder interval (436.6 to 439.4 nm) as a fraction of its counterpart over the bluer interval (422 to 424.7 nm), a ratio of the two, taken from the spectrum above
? 1.05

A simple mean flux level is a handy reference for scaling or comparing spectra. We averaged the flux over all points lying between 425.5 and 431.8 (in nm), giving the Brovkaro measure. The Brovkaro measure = 19.8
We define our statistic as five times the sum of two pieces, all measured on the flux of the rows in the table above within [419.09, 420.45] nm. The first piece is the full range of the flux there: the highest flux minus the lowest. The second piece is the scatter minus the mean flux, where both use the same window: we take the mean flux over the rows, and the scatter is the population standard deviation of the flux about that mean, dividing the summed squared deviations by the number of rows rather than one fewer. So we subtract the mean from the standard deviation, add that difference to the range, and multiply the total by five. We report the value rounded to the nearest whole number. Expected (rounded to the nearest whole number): -77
